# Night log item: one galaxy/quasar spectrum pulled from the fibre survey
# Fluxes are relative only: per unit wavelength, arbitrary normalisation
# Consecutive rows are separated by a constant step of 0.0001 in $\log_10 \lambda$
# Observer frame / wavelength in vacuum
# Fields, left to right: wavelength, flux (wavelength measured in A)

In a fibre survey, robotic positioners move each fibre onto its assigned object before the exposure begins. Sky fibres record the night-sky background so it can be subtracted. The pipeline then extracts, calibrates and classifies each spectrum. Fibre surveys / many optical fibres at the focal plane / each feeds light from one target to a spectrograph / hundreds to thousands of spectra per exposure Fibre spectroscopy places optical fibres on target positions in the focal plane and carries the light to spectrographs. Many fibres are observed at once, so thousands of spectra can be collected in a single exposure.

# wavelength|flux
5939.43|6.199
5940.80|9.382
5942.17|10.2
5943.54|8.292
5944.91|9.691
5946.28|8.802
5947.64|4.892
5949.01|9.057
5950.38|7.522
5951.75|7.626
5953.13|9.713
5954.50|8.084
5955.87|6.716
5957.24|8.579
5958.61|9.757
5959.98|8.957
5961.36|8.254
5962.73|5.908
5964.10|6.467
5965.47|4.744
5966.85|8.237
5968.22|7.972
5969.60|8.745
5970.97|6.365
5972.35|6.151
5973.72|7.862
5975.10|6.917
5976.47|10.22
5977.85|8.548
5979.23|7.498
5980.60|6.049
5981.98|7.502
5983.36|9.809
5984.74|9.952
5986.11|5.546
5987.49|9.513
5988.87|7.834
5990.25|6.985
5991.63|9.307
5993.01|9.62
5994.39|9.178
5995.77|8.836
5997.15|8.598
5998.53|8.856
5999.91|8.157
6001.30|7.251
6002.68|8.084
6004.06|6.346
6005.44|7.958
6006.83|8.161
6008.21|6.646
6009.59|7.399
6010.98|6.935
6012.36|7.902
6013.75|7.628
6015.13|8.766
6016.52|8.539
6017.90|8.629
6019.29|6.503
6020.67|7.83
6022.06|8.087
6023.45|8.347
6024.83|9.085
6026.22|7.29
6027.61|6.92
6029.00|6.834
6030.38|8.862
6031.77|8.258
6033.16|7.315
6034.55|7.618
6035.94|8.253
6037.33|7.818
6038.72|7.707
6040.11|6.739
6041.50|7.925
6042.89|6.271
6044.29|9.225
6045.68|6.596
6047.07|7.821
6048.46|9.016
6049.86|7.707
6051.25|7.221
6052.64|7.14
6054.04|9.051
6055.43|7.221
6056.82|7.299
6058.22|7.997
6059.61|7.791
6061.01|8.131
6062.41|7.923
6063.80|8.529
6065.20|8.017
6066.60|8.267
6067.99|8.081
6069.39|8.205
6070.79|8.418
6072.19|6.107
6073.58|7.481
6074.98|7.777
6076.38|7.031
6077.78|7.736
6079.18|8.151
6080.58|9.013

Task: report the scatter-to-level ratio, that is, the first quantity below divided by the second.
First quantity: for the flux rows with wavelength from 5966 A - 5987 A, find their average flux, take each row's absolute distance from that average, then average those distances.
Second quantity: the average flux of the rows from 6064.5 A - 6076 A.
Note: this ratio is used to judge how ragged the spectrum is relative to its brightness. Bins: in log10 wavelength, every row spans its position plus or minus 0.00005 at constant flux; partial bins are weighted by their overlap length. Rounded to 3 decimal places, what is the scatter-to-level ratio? 0.150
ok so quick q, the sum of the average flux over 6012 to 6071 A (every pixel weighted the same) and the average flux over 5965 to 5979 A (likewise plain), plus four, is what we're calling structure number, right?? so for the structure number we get 19.5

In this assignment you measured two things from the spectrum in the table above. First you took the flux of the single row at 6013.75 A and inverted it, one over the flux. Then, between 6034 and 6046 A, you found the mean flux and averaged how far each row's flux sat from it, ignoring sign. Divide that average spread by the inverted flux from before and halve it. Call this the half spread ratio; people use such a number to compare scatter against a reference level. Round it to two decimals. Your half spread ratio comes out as 2.64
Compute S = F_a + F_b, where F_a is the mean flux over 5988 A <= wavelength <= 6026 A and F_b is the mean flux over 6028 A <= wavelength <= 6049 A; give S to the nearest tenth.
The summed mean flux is 15.8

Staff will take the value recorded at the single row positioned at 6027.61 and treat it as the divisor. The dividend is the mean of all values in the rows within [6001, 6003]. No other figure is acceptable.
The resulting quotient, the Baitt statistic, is 1.11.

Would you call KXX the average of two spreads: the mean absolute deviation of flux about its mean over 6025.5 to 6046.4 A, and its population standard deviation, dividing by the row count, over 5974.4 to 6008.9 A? 0.97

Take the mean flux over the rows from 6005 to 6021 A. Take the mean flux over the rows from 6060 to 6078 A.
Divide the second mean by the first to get 1.011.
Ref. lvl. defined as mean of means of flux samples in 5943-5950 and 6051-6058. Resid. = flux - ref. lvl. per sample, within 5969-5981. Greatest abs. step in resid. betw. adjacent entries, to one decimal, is 3.3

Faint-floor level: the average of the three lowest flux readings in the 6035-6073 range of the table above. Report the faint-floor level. 6.3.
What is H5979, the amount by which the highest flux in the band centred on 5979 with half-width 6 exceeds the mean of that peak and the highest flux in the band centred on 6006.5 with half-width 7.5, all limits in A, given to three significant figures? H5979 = 1.03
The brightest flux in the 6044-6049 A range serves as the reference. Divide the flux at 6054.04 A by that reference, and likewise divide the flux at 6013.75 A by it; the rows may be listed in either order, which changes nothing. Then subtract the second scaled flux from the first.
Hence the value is 0.15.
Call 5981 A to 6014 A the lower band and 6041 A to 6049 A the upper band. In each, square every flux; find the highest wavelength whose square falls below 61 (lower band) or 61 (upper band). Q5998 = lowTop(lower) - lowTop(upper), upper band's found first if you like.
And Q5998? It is -31.9 A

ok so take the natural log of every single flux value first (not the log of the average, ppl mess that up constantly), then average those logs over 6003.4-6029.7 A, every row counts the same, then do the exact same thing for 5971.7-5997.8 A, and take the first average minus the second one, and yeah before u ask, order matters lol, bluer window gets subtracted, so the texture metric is -0.06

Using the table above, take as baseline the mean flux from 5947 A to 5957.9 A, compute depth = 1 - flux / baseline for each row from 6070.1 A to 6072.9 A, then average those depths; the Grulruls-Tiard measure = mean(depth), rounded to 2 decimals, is 0.07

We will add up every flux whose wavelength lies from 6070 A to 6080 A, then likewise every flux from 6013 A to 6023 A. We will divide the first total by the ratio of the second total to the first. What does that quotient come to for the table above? 50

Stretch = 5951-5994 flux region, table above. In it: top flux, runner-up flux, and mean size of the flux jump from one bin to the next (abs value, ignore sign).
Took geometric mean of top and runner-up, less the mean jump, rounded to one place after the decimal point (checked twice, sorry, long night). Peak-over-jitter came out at 8.5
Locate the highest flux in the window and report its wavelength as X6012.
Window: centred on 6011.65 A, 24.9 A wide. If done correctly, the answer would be 6015.13 A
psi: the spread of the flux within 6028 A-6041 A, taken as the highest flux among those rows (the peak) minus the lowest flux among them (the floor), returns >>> 2.1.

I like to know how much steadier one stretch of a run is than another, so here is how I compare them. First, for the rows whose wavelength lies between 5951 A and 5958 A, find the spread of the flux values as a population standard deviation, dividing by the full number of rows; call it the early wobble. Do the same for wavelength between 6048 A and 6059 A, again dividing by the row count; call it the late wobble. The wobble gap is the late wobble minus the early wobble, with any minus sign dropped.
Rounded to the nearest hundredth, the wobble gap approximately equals 0.25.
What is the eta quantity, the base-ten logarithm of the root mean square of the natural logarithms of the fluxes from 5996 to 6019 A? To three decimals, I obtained 0.314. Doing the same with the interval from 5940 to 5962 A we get 0.328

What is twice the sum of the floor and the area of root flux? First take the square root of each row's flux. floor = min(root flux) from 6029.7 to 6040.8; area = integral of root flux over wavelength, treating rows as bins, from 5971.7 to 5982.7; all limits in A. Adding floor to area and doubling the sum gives 65.7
